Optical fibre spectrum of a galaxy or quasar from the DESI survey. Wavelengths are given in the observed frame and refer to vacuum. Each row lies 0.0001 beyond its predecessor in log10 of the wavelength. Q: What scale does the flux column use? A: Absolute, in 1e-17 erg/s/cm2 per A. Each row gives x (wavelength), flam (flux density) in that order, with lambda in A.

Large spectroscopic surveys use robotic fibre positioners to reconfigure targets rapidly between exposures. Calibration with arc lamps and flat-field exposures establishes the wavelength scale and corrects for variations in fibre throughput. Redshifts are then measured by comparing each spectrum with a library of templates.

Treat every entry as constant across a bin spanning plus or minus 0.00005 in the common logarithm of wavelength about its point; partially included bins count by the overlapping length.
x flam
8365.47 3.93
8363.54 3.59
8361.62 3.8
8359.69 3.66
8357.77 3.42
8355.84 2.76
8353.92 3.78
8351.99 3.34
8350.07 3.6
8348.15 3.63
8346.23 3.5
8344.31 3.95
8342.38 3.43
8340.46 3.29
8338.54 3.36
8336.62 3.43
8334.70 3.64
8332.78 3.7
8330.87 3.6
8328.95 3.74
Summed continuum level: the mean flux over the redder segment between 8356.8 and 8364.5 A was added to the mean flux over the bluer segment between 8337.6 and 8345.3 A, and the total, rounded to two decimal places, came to 7.12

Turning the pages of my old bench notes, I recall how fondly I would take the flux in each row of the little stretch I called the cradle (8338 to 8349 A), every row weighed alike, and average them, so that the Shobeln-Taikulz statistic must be 3.53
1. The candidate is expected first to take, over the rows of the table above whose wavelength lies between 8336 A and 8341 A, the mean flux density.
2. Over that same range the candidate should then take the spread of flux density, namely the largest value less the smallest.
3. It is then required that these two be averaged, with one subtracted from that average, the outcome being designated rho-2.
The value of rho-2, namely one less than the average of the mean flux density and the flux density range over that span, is 0.75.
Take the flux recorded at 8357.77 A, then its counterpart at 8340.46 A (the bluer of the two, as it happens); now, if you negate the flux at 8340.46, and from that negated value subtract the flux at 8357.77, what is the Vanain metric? -6.7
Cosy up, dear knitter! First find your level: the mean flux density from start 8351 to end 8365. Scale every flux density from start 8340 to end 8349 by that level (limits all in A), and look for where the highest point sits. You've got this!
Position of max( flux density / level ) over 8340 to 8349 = 8344.31 A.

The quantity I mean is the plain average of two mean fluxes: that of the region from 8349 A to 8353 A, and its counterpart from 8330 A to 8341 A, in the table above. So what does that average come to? 3.49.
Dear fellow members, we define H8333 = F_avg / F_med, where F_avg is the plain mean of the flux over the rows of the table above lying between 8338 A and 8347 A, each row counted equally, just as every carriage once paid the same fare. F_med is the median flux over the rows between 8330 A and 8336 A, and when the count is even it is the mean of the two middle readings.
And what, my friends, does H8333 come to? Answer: 0.96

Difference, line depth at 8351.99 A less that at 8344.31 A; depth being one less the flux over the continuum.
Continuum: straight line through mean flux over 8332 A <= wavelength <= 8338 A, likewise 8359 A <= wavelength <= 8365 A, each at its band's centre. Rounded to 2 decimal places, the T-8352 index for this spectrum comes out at 0.18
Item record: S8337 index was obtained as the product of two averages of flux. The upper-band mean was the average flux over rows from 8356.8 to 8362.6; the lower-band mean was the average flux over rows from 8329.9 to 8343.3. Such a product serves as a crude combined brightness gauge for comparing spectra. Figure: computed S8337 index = 12.67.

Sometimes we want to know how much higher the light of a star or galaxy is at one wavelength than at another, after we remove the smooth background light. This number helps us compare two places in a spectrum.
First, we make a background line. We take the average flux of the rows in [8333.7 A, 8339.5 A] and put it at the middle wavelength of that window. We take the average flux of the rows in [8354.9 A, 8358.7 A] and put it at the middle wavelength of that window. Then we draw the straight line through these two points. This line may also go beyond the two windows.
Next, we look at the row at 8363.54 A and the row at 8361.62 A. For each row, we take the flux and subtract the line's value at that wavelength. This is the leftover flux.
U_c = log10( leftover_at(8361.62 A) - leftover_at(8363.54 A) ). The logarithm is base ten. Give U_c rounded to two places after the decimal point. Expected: -0.76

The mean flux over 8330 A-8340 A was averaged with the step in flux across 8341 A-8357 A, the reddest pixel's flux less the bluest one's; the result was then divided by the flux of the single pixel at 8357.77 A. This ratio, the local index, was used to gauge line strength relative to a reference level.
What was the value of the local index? 0.42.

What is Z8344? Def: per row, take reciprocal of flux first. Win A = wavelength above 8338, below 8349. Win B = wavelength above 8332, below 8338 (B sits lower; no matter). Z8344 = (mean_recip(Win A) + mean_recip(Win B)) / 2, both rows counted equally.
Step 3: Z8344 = 0.282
